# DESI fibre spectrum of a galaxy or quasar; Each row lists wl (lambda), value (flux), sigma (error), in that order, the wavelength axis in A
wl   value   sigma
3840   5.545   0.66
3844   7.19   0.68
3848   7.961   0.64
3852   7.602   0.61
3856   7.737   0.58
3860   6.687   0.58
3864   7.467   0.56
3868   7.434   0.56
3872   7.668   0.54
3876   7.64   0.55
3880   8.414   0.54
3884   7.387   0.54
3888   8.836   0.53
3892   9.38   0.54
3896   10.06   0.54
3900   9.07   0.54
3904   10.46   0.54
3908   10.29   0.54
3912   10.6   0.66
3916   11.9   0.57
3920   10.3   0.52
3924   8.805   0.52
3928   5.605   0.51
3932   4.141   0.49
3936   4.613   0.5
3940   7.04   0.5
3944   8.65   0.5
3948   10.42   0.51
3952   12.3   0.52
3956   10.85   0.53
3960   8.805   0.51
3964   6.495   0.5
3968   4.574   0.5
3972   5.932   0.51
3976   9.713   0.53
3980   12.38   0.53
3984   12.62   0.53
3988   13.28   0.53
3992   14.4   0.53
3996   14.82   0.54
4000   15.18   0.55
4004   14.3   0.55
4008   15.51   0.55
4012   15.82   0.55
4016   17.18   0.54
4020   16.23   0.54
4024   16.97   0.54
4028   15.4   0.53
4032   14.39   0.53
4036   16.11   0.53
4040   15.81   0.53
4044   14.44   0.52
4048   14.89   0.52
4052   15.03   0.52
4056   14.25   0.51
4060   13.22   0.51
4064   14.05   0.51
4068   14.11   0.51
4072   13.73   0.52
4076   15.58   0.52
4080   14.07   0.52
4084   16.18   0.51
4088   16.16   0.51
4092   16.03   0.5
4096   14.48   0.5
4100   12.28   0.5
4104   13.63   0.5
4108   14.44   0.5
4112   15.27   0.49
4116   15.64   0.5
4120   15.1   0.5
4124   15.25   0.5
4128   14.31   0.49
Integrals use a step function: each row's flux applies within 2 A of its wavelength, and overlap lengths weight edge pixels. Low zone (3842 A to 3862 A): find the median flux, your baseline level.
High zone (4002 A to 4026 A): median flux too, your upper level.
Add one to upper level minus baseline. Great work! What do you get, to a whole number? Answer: 9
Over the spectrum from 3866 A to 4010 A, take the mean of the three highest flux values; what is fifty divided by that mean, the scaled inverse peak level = 3.3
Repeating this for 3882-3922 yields 4.6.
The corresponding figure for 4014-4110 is 3.0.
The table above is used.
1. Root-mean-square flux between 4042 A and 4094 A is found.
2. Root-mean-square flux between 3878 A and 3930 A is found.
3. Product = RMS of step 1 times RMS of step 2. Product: 140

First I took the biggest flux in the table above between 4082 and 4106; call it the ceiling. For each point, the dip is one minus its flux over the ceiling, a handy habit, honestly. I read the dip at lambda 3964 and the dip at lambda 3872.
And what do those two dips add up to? 1.12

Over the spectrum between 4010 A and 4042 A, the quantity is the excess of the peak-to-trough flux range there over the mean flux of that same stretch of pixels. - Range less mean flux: -13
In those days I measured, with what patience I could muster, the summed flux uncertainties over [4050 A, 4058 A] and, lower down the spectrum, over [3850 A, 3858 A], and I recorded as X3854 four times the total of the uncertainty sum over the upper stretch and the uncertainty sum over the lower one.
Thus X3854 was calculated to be 8.9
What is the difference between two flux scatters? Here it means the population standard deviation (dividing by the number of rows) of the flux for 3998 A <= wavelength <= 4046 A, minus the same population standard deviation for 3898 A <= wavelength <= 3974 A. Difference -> -1.6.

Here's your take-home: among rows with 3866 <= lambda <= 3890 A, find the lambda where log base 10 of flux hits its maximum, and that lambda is 3888 A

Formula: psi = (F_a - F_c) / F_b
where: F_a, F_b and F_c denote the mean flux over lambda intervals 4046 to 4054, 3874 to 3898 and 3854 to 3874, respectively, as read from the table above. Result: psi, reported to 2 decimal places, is 0.88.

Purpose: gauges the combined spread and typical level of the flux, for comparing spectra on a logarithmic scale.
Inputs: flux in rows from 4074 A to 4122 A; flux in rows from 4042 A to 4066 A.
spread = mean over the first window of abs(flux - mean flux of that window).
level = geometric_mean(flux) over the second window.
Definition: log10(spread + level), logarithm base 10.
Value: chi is 1.18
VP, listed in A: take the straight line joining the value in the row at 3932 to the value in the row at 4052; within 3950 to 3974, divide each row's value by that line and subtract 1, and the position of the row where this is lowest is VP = 3968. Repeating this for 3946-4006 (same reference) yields 3968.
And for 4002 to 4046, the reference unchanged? 4044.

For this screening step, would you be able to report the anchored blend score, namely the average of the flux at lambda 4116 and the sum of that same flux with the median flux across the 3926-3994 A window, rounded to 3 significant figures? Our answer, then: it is 20.0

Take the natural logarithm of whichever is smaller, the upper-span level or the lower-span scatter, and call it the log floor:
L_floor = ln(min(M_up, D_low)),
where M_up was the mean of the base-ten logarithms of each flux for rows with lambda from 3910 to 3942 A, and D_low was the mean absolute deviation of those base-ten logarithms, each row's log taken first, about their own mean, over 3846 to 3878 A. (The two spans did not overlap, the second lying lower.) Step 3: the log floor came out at -4.2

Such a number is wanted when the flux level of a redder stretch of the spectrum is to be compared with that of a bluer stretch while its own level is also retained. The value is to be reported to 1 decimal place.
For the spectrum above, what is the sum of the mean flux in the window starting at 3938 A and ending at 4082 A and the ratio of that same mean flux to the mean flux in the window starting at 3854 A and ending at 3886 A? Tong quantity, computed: 14.7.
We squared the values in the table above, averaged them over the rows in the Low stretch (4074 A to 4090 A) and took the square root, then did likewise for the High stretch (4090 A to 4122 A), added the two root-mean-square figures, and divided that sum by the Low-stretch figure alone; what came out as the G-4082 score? 1.94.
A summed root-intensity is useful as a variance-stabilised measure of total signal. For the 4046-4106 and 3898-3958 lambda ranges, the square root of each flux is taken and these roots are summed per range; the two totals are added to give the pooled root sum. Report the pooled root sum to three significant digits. 102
